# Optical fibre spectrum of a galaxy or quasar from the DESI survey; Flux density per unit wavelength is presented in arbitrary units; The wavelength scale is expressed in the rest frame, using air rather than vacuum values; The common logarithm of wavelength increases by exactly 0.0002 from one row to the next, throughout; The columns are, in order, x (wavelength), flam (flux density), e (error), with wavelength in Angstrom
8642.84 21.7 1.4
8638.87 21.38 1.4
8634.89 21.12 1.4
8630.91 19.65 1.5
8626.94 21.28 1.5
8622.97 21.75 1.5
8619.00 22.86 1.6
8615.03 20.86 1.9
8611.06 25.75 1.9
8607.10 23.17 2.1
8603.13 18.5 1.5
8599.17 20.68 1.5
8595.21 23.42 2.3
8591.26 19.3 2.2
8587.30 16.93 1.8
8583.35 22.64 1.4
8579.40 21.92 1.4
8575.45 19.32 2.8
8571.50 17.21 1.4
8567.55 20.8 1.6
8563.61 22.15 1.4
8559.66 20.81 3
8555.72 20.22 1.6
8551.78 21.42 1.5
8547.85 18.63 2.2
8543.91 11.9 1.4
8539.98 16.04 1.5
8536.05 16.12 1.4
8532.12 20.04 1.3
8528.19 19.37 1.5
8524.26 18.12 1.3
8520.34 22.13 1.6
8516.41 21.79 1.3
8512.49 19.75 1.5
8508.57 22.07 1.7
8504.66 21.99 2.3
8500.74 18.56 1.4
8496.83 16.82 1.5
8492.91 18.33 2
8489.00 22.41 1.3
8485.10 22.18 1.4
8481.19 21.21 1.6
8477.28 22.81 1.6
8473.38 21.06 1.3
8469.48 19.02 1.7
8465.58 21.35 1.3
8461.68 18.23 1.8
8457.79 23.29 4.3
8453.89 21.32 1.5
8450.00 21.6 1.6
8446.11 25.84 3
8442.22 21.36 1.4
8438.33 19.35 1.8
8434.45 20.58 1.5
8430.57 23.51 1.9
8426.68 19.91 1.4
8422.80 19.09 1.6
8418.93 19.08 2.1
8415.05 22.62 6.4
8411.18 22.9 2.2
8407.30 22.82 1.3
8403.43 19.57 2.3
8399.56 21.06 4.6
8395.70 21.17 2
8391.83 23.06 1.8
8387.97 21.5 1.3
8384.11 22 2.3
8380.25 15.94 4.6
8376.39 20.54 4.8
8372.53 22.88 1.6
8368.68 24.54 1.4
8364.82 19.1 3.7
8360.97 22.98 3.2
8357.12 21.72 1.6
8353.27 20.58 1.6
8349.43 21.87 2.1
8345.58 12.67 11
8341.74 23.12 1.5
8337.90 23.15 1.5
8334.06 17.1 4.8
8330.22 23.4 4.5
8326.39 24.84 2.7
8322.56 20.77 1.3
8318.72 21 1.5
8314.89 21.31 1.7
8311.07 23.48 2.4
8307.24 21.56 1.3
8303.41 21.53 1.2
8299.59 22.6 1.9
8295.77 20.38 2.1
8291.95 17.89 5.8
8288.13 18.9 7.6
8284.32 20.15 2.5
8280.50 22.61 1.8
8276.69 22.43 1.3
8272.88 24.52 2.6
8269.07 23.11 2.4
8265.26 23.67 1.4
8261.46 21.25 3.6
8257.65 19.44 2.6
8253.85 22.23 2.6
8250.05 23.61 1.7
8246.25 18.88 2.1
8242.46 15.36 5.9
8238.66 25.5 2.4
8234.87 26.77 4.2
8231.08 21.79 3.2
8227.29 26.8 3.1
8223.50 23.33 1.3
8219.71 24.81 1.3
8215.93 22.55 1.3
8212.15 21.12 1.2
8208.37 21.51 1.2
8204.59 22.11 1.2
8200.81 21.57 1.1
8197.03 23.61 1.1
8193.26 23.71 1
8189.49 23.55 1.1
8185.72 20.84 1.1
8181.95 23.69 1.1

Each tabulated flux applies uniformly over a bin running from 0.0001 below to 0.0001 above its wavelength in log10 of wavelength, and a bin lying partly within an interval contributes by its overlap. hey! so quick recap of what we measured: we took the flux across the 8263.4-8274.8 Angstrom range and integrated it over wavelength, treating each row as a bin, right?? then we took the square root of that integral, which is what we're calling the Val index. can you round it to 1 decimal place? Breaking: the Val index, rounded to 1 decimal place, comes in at 16.5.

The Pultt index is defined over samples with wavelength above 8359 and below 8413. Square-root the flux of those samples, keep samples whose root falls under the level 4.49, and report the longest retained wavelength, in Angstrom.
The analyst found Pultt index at 8403.43 Angstrom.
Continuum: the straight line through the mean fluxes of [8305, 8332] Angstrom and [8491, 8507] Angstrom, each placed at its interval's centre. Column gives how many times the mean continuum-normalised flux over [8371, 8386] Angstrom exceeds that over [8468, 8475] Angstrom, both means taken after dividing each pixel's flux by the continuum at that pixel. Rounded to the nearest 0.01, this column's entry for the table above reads 0.93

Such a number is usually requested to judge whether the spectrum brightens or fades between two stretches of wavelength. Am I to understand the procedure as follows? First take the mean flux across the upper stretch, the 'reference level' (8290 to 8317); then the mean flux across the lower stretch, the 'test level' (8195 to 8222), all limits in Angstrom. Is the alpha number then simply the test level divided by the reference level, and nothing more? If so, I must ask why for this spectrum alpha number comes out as 1.06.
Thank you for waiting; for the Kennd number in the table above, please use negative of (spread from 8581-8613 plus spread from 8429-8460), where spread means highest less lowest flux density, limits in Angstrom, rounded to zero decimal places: -15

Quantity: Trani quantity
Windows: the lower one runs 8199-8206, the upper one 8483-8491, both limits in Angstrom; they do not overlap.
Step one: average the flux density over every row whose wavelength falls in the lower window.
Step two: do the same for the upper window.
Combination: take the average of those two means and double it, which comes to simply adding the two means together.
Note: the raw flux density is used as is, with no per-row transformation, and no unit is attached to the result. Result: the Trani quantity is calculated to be 44.1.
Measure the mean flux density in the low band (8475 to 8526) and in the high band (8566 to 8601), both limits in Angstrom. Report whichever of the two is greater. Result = 20.6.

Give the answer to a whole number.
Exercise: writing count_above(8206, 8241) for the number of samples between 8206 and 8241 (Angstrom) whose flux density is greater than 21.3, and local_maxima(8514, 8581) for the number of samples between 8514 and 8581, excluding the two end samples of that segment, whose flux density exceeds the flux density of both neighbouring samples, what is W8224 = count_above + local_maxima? 12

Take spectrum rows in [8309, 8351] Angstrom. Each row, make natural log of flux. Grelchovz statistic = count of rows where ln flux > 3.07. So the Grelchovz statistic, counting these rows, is 6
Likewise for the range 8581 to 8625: 6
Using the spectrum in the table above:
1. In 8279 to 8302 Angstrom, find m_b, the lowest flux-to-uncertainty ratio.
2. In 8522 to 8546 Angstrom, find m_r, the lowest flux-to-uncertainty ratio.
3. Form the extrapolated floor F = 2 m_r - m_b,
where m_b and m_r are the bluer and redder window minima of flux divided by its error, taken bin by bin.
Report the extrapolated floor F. 15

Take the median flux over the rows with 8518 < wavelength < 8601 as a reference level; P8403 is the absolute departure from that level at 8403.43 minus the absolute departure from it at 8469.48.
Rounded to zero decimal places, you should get -1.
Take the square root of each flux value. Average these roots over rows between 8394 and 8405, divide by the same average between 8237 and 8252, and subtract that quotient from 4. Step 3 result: 3.00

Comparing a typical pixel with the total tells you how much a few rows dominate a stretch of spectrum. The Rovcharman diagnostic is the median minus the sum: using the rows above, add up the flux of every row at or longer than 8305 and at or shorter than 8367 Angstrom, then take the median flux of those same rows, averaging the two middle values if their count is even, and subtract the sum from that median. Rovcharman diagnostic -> -317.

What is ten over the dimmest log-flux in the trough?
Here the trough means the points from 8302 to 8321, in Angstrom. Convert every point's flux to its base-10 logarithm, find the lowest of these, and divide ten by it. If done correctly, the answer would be 7.56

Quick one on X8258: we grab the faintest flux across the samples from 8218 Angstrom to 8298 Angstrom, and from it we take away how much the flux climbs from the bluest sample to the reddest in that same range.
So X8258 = 20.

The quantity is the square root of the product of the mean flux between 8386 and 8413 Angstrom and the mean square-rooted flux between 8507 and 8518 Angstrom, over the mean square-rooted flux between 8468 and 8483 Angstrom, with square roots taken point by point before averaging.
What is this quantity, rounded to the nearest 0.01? 2.18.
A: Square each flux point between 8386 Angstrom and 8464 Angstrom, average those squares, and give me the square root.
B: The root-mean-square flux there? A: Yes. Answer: 21.5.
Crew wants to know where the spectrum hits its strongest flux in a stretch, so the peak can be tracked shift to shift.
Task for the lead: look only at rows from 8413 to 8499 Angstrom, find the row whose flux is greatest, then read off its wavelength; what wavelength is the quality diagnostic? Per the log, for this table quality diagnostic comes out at 8446.11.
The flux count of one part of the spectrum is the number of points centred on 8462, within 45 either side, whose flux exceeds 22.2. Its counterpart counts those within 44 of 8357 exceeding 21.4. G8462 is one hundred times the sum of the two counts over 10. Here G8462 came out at 170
